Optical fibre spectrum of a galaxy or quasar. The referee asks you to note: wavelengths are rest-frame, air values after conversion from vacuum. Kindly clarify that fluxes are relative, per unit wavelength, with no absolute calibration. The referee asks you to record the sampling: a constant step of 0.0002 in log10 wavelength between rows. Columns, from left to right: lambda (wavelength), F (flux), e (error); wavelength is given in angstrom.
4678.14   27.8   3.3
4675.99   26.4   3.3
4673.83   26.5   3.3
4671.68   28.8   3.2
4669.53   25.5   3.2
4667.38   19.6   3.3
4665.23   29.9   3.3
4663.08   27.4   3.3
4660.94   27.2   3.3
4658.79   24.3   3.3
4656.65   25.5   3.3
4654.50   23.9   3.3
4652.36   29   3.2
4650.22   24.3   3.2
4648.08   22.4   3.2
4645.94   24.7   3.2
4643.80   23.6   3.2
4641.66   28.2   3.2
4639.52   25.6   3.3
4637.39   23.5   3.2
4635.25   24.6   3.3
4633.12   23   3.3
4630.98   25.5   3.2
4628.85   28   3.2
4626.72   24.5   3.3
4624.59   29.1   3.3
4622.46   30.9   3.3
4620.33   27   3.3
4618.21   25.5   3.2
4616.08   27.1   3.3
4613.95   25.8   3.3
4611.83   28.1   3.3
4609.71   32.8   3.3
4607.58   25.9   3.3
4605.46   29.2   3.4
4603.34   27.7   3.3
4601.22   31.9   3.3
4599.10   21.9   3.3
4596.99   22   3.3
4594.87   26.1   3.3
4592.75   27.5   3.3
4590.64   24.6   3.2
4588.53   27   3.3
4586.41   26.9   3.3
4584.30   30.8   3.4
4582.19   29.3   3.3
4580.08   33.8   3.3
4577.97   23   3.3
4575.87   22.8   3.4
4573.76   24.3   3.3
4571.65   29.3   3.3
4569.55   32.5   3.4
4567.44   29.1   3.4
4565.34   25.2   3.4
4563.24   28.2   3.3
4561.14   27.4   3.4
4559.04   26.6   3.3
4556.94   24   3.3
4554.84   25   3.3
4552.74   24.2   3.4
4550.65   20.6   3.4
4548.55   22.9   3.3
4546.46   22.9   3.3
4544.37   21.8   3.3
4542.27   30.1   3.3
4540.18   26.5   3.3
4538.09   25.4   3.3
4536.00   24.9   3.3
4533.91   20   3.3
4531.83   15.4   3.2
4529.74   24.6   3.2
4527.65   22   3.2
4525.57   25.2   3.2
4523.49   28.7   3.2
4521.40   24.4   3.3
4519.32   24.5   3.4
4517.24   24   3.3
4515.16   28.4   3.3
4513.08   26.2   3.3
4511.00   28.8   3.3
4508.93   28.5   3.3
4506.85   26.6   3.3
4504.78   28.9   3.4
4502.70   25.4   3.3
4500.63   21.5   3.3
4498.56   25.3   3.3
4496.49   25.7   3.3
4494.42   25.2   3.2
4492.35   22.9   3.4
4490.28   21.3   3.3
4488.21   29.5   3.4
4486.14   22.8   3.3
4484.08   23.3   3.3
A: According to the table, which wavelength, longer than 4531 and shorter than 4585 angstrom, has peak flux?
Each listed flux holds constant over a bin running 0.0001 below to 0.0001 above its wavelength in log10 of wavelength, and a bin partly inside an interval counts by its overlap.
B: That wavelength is 4580.08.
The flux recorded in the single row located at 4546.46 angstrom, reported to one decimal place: 22.9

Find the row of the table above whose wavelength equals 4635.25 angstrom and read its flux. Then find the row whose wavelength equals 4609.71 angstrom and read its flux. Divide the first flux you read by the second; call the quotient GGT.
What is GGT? 0.75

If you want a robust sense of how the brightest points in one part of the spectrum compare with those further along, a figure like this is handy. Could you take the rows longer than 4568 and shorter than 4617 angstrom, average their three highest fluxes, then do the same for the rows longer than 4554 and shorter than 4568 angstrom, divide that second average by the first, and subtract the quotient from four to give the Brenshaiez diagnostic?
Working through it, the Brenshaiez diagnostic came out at 3.15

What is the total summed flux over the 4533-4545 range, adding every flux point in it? 149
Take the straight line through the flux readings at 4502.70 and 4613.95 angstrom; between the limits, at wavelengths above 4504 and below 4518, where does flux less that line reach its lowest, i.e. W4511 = 4517.24 angstrom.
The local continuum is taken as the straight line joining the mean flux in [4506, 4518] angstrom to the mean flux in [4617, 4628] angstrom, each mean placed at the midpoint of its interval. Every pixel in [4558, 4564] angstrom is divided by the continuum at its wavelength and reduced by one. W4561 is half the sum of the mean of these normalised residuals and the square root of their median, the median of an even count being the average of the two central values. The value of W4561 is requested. 0.04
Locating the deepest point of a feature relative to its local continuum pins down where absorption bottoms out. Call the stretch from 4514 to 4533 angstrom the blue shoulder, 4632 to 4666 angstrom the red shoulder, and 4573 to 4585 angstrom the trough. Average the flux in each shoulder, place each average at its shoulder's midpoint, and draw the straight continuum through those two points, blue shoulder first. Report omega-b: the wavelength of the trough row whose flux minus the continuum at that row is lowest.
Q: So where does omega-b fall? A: 4575.87 angstrom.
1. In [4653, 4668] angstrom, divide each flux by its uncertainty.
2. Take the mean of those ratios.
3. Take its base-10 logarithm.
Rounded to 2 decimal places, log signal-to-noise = 0.89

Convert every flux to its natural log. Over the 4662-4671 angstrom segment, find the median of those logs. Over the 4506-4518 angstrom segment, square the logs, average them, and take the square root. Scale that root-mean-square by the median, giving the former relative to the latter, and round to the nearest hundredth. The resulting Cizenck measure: 1.01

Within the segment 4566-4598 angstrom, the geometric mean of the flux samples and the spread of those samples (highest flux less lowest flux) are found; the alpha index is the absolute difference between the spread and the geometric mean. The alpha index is 15.3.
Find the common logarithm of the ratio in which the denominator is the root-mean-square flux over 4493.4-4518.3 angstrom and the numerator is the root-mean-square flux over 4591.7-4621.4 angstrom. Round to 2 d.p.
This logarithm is 0.01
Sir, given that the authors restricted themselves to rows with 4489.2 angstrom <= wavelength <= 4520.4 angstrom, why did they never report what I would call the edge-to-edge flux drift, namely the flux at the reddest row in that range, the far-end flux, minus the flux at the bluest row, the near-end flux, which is 3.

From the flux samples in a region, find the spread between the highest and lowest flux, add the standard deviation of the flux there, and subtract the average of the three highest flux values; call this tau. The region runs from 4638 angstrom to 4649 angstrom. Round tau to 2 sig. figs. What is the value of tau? -18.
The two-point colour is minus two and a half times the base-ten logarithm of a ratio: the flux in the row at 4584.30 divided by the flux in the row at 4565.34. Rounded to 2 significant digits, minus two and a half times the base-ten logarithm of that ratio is -0.22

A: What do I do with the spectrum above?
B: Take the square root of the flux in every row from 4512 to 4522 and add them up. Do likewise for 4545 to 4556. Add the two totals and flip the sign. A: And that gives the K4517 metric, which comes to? -49.3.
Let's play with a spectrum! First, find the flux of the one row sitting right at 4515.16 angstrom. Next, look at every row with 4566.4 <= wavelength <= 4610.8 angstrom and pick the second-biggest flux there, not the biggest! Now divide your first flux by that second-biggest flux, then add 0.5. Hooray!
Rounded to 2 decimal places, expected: 1.37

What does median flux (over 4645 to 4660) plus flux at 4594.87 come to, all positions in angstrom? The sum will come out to 50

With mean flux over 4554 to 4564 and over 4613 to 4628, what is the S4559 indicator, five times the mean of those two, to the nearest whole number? 133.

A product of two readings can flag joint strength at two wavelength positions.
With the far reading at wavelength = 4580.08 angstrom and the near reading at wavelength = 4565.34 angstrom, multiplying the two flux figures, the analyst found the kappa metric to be 852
